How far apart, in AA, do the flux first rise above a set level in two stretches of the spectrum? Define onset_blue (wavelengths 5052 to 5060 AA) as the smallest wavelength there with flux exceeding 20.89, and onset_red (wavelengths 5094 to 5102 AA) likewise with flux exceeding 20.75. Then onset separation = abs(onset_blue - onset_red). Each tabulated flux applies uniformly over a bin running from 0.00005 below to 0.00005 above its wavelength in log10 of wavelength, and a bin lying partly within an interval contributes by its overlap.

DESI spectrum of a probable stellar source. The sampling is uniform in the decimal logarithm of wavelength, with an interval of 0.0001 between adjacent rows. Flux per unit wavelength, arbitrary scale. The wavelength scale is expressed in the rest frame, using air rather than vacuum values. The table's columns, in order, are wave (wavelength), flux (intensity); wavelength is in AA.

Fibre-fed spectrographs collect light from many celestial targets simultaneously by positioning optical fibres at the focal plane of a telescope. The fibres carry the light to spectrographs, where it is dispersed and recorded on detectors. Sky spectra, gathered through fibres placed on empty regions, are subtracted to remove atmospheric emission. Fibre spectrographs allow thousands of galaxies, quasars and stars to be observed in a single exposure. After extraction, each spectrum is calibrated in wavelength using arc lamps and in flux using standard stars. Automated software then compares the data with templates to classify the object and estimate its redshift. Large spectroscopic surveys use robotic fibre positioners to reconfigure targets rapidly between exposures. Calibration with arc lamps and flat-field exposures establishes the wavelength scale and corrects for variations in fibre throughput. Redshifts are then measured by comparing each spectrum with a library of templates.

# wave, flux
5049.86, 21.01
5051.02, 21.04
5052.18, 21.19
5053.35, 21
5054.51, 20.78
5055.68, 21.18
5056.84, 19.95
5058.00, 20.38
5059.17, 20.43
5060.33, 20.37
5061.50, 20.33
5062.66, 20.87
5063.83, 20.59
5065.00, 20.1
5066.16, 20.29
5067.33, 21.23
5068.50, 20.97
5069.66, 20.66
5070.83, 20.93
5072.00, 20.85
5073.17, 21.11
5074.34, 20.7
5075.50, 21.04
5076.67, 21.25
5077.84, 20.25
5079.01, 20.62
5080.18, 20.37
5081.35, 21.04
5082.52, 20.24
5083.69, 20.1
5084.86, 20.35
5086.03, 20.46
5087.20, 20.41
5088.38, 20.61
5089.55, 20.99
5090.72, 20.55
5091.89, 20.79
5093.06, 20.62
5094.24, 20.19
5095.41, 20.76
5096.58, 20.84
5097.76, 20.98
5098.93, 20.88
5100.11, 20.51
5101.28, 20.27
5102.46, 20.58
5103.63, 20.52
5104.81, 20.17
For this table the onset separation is 43.2 AA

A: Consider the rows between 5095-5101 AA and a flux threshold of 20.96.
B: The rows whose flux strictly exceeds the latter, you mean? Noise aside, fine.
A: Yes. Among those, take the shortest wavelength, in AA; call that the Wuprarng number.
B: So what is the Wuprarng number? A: 5097.76 AA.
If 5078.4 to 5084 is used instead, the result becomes 5081.35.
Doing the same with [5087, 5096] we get 5089.55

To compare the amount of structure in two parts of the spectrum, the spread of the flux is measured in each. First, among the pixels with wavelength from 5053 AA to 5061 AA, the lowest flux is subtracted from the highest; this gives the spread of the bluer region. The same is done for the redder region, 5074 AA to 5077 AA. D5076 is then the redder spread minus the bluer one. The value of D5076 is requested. -0.68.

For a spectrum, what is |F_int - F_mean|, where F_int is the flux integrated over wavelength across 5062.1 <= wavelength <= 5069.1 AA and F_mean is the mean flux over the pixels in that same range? 124.0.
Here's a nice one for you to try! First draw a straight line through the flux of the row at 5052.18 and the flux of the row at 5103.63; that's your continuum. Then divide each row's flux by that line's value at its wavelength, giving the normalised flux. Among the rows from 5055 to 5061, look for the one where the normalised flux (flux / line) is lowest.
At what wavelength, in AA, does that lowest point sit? 5056.84 AA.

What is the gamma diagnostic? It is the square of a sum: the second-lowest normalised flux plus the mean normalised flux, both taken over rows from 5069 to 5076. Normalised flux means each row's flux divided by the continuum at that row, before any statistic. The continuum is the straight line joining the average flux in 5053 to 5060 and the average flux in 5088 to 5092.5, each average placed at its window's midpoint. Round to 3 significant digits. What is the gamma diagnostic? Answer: 4.04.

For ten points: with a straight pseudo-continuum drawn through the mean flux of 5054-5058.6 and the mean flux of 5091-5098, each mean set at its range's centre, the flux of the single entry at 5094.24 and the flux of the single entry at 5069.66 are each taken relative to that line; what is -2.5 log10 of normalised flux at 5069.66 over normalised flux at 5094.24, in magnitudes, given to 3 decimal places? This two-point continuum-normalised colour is -0.029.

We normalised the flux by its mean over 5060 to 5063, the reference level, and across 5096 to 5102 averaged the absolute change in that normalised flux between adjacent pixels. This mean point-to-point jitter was 0.0104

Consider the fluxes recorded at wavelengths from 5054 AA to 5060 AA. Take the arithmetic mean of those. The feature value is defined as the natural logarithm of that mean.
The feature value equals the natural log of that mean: 3.02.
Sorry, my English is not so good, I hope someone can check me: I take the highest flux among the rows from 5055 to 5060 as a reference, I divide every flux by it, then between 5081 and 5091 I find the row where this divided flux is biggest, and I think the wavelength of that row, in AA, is 5081.35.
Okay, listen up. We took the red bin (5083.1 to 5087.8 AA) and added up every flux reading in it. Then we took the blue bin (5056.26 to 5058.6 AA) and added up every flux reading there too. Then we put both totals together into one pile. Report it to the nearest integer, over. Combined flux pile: 122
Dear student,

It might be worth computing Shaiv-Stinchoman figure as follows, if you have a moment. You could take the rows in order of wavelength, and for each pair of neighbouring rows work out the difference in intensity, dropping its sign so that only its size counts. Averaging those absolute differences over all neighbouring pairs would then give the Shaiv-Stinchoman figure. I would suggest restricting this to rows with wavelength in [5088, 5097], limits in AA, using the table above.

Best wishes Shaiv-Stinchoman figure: 0.33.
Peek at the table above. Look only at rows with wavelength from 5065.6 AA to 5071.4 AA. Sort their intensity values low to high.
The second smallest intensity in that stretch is 20.66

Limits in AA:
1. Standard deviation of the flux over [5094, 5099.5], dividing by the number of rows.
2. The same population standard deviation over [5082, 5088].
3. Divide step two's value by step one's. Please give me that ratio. 0.46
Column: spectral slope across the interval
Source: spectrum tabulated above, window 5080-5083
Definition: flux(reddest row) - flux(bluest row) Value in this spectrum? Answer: -0.1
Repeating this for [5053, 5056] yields 0.2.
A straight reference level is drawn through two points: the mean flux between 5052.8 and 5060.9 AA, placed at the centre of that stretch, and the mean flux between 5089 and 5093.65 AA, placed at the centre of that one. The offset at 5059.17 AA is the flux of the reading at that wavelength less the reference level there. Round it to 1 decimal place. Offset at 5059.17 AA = -0.2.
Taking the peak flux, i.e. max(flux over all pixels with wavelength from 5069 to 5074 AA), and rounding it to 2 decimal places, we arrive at 21.11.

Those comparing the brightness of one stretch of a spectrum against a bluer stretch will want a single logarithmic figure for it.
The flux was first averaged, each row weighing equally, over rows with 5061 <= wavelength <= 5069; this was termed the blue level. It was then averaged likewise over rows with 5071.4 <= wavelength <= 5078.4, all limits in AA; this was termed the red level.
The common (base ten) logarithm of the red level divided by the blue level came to 0.005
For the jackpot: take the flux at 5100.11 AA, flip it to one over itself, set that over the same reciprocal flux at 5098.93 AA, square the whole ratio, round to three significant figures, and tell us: 1.04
